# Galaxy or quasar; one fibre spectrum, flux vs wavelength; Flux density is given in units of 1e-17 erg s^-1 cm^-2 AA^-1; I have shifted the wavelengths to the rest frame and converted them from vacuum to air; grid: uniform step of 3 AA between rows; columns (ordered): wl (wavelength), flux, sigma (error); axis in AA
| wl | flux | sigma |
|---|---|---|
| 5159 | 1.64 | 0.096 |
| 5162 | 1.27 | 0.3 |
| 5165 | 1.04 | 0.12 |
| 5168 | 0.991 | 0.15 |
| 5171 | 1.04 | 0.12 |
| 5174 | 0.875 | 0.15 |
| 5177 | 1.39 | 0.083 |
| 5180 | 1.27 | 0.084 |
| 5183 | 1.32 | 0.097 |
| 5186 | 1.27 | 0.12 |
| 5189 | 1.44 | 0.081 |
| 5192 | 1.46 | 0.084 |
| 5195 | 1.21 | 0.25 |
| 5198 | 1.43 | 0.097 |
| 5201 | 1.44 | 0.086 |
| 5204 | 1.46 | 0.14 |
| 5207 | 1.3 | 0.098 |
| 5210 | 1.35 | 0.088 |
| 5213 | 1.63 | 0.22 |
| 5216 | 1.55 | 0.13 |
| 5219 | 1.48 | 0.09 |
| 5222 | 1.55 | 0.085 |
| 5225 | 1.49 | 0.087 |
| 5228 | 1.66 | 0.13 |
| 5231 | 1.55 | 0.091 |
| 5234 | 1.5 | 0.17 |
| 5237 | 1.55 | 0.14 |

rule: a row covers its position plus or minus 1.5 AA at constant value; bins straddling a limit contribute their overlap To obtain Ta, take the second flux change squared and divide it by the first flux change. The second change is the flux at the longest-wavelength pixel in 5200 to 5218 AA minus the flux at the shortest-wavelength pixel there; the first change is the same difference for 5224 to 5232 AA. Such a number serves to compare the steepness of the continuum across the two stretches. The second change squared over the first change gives 0.20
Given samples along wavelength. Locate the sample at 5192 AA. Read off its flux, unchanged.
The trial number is 1.46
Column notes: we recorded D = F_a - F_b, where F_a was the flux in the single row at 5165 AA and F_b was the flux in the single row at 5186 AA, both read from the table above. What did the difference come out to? -0.23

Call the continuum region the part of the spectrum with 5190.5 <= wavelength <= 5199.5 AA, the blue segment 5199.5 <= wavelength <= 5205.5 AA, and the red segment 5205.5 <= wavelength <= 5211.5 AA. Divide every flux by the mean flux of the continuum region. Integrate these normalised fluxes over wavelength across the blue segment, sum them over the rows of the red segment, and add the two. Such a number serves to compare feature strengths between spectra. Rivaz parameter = 8.30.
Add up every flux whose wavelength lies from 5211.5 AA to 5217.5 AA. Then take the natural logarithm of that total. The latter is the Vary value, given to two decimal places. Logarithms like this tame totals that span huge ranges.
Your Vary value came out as 1.16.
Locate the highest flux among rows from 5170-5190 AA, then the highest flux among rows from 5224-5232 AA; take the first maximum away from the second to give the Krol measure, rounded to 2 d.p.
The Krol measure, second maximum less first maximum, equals 0.22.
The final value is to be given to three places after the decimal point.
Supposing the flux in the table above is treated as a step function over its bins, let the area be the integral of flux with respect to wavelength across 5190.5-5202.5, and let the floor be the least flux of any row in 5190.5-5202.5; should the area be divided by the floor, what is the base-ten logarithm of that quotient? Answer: 1.138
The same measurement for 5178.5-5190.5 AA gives 1.098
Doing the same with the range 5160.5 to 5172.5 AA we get 1.119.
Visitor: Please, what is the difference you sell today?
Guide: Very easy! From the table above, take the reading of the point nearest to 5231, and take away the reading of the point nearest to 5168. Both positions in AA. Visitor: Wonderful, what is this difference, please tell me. 0.56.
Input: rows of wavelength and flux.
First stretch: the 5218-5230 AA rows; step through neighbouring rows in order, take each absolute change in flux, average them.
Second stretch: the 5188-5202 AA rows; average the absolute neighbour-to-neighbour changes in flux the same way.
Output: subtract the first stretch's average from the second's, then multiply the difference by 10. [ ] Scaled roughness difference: 0.25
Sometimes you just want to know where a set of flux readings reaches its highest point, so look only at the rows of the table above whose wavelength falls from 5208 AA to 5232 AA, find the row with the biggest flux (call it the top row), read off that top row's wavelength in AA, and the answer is 5228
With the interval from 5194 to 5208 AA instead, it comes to 5204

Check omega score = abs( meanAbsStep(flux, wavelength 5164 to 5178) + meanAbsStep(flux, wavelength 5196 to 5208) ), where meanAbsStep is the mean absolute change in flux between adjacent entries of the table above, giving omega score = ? 0.258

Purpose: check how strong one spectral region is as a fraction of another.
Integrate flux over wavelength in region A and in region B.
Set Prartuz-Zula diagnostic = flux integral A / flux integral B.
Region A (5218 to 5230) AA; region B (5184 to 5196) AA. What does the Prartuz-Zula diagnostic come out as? 1.15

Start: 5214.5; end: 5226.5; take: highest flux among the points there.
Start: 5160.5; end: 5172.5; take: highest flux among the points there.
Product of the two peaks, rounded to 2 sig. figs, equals 2.0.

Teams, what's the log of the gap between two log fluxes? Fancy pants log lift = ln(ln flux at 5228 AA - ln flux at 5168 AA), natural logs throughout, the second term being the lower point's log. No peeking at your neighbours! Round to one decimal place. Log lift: -0.7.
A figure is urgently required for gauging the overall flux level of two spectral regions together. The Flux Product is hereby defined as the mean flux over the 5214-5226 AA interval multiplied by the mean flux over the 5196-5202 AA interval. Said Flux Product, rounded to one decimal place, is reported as 2.2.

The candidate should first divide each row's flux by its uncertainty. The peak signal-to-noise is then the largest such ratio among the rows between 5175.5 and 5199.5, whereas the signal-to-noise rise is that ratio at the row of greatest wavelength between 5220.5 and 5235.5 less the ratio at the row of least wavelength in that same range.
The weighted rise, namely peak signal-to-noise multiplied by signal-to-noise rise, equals -167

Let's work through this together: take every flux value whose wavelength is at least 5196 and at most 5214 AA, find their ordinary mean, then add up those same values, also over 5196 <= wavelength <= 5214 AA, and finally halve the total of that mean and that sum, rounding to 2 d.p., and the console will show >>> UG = 5.02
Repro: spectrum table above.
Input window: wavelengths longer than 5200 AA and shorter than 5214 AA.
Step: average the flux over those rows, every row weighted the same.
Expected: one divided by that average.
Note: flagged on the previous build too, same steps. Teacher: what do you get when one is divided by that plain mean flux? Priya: 0.70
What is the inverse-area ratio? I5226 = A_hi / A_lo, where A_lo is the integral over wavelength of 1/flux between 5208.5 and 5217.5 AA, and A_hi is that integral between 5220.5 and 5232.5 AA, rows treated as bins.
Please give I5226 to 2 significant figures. 1.3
